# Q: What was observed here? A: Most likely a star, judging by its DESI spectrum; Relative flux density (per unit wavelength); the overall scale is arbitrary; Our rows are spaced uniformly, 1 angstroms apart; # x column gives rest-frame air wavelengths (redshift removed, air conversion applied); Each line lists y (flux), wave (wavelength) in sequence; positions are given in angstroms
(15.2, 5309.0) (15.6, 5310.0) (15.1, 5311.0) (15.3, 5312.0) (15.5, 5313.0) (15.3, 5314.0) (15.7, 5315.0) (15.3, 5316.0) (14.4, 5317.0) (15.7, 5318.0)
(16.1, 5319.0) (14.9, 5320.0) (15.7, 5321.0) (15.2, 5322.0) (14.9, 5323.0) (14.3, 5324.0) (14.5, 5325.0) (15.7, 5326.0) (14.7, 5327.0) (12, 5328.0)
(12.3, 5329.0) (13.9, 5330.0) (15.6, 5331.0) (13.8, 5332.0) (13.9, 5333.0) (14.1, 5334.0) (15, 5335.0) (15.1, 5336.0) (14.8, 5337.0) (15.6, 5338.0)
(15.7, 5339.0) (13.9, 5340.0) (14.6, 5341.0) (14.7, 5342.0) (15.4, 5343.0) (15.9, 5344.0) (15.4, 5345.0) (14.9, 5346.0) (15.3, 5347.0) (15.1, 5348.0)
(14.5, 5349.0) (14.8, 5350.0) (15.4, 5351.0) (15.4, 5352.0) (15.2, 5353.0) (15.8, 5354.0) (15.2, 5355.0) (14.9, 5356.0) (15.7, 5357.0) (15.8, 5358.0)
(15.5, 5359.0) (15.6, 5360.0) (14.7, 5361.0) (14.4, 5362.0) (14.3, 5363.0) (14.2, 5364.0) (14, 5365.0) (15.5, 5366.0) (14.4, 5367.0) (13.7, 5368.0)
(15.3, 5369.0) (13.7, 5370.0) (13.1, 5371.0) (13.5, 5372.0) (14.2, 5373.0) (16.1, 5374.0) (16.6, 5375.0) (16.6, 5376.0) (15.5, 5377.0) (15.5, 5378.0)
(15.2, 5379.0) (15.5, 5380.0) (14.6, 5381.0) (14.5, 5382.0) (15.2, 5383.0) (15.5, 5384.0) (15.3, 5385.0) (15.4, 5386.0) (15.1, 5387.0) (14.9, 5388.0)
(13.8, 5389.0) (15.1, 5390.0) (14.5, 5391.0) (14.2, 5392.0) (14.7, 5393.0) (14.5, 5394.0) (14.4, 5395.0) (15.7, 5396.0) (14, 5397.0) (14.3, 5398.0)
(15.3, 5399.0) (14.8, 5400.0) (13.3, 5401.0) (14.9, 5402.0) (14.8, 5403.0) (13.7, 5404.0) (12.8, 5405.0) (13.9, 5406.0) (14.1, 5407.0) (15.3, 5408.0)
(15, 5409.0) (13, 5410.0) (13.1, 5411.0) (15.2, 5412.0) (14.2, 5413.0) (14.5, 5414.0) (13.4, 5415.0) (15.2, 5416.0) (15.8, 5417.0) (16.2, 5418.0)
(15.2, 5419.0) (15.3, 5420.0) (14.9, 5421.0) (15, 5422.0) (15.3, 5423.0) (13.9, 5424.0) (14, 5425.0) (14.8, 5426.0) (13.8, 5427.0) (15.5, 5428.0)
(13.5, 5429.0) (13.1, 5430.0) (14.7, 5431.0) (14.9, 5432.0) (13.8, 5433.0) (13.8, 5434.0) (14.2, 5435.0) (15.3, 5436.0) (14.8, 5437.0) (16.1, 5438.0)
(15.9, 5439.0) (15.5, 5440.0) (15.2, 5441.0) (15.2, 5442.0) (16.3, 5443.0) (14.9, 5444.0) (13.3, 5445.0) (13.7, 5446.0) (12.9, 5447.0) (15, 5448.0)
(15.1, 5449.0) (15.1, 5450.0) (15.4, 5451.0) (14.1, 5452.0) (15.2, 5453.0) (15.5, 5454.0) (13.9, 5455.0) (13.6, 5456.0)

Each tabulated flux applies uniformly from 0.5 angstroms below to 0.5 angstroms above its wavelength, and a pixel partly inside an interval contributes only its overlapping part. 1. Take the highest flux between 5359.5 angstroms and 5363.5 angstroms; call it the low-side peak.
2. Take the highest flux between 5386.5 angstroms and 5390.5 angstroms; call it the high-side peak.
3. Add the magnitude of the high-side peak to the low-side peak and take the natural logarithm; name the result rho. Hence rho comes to 3.42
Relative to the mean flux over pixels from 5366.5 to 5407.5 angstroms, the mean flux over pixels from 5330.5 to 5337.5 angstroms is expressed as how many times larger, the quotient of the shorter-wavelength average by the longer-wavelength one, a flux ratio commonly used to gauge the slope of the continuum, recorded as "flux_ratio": 0.995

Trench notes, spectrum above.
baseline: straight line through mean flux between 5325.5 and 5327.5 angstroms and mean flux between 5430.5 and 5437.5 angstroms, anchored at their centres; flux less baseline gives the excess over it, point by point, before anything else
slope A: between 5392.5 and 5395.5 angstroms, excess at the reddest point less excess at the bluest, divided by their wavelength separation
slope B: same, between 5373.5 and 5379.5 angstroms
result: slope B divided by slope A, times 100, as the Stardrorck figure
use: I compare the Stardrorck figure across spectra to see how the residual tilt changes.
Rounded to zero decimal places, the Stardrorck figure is 121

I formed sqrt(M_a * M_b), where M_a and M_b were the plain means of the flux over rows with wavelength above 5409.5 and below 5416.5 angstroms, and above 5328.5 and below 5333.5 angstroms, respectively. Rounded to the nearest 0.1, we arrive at 14.0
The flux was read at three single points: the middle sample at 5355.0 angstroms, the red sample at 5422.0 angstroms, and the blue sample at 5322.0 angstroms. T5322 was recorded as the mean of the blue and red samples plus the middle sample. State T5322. 30.30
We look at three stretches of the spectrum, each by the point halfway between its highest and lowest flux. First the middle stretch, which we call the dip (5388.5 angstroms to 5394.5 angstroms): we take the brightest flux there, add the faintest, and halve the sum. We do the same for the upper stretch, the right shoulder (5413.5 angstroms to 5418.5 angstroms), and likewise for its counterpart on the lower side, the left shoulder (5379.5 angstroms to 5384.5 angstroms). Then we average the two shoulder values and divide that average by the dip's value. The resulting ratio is 1.03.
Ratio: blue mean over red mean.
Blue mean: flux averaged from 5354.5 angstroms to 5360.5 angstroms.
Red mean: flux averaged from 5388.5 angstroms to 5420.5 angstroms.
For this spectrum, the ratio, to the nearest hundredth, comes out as 1.07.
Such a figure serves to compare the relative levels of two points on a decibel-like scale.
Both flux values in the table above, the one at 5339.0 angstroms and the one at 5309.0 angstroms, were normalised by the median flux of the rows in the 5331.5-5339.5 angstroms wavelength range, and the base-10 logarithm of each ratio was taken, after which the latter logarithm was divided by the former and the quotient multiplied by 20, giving 8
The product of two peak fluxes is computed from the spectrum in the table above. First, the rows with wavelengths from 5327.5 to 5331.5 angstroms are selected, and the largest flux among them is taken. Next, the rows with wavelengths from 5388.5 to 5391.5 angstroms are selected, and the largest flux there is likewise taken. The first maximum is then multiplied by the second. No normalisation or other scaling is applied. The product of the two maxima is 236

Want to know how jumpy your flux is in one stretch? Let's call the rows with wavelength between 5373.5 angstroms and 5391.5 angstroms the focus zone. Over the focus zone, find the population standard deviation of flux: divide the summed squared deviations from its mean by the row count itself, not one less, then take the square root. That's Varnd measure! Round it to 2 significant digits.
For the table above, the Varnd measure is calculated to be 0.69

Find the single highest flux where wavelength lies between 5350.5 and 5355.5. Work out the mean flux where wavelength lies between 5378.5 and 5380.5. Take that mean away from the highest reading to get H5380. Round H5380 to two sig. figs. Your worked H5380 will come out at 0.45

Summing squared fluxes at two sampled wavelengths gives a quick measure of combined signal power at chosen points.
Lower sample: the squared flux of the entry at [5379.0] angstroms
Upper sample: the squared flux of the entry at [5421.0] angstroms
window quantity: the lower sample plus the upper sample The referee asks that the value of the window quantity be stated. 453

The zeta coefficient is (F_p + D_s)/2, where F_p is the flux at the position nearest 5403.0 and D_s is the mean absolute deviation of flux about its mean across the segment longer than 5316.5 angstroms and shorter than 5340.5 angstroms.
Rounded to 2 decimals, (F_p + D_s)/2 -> 7.80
